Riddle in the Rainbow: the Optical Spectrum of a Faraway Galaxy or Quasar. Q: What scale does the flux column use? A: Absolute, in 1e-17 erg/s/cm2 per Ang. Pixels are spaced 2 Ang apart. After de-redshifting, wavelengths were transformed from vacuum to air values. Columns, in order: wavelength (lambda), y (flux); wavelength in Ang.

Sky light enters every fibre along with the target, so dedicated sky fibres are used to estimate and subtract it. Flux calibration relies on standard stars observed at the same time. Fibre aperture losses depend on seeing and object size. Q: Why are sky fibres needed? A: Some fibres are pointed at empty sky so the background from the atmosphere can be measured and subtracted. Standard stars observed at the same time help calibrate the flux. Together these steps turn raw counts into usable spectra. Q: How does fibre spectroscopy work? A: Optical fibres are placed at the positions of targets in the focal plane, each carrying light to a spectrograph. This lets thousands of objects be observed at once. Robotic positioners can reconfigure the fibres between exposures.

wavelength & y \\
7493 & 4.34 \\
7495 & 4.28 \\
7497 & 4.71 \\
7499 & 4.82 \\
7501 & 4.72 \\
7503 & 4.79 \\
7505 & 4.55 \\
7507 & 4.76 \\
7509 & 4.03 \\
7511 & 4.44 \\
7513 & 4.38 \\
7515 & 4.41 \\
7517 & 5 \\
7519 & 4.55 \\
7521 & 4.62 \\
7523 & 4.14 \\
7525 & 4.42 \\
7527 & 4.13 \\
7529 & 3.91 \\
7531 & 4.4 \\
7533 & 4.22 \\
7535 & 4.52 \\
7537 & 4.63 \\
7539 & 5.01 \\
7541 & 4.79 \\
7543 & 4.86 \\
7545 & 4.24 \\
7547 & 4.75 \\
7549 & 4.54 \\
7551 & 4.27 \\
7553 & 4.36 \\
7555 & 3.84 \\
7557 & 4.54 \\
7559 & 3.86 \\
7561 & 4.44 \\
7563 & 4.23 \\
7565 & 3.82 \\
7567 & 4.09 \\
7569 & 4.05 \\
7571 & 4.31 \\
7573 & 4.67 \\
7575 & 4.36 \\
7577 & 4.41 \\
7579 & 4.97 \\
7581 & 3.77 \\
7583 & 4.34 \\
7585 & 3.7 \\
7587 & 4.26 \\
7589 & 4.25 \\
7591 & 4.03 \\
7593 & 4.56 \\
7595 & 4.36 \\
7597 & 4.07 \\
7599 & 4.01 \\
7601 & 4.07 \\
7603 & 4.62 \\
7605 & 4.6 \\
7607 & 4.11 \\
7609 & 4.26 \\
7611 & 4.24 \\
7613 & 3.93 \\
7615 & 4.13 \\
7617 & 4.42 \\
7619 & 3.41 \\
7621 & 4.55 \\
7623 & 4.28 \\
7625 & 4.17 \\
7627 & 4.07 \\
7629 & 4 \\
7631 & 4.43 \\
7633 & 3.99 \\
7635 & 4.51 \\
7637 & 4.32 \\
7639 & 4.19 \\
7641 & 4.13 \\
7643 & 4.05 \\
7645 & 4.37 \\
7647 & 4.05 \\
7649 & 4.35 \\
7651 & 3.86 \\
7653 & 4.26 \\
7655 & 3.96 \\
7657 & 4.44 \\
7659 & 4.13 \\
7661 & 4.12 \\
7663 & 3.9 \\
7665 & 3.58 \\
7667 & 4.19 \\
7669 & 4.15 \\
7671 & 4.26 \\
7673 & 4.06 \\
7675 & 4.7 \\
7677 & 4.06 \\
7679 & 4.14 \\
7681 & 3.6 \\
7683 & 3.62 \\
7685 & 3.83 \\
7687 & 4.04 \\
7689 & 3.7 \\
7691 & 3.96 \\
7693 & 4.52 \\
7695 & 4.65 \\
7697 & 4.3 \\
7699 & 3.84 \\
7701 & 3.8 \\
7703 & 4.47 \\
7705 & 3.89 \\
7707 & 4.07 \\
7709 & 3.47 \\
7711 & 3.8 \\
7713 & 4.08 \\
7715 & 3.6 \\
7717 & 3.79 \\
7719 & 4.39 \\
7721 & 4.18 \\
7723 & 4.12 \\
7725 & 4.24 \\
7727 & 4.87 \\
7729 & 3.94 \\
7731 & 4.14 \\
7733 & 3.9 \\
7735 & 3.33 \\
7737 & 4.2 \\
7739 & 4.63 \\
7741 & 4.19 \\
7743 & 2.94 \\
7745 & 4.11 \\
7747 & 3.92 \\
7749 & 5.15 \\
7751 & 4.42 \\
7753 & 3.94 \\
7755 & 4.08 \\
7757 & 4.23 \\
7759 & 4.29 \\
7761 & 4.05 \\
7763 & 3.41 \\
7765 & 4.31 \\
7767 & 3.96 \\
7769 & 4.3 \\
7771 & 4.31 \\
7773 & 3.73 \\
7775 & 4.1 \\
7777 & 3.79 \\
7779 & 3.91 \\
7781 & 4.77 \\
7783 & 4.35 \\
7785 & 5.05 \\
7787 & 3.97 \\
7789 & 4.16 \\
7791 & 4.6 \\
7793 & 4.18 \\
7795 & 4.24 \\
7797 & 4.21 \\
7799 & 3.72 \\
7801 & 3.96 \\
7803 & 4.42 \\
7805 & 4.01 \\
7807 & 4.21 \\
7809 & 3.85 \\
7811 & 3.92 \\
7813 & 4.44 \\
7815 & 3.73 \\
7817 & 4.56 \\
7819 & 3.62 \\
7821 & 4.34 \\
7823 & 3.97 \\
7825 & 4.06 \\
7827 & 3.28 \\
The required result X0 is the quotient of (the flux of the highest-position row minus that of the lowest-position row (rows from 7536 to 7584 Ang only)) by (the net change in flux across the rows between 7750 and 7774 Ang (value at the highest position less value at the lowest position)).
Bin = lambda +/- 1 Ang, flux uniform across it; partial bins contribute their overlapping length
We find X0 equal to 0.42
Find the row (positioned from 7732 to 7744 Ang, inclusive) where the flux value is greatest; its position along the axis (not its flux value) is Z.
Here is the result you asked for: 7739 Ang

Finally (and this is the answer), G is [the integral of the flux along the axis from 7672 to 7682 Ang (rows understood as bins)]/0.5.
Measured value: 82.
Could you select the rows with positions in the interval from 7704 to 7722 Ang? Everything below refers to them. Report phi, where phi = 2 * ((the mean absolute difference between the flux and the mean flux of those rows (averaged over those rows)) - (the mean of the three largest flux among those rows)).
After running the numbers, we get -8.0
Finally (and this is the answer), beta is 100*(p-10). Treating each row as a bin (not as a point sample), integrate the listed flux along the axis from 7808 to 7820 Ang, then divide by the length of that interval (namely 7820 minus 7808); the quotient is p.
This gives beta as -598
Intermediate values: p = 4.02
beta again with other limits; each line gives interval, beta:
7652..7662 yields -582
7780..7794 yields -556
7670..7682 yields -586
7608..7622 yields -587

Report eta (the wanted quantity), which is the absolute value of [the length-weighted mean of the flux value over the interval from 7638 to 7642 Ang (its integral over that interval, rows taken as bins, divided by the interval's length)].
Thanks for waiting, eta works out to 4.16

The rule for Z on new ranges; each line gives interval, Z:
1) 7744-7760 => 7749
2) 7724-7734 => 7727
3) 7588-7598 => 7593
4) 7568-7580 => 7579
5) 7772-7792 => 7785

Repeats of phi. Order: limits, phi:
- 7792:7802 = -8.1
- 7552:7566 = -8.4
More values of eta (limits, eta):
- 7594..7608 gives 4.26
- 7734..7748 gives 3.90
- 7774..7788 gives 4.28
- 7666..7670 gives 4.17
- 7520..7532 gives 4.27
